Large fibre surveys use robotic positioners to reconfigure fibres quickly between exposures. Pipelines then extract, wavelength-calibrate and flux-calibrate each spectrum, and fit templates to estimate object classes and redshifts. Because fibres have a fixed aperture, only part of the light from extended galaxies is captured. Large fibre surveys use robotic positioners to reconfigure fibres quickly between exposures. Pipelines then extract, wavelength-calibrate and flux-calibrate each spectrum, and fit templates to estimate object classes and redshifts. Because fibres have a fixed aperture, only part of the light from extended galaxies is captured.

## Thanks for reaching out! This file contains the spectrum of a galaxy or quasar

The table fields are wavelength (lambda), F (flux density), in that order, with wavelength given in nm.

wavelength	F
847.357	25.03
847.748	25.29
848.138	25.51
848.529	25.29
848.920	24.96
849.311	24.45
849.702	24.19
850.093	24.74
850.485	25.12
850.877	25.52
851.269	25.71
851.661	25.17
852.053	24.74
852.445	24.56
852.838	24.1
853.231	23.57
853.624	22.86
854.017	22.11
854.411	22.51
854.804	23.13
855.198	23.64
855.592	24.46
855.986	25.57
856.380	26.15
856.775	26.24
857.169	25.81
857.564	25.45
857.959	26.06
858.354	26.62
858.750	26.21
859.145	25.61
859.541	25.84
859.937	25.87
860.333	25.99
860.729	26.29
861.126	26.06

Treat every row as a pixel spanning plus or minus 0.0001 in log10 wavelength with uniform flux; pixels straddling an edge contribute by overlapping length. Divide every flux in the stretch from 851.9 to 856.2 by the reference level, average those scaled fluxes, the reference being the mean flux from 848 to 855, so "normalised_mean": 0.98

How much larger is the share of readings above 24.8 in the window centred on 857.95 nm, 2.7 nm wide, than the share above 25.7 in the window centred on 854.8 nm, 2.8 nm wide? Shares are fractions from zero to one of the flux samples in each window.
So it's 1.0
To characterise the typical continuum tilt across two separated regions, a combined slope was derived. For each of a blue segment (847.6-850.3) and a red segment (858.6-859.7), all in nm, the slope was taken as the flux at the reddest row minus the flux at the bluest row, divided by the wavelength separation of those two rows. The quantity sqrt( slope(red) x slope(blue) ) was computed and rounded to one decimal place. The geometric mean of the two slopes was 0.3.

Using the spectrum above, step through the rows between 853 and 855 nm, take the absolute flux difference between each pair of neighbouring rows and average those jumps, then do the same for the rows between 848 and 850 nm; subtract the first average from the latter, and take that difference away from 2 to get 2.29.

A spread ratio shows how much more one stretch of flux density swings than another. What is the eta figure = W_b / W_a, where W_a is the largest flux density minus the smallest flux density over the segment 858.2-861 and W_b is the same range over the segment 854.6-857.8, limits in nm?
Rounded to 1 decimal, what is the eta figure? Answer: 3.1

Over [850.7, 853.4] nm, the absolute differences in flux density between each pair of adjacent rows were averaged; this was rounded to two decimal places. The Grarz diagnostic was 0.39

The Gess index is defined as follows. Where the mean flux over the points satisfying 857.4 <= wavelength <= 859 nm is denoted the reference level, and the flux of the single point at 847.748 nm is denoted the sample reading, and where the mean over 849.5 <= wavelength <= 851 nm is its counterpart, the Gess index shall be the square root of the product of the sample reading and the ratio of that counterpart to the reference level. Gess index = 4.91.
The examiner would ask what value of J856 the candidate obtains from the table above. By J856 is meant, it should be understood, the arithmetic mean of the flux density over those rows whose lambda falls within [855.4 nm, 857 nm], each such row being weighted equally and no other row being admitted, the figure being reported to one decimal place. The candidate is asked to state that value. 25.6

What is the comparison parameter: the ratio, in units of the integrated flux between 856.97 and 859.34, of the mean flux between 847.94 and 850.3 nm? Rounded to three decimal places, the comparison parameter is 0.404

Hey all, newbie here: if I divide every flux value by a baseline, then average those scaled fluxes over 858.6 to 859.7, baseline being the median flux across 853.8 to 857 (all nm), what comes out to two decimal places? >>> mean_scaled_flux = 1.08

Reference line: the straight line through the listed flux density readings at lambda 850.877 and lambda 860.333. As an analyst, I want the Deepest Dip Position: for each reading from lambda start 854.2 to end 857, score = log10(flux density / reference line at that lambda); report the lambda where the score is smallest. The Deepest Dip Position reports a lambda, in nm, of 854.411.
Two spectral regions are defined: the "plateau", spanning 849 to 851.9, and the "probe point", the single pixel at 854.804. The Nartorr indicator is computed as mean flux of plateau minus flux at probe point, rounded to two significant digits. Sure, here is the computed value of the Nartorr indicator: 1.9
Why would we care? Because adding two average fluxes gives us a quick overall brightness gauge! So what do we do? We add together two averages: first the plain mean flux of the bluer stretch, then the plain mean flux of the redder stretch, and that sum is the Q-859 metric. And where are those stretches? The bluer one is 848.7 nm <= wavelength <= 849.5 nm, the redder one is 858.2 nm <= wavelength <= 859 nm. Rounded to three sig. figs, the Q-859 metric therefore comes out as 51.1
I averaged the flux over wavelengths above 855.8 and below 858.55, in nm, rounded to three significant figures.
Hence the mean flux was 26.0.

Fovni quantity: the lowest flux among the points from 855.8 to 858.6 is 25.45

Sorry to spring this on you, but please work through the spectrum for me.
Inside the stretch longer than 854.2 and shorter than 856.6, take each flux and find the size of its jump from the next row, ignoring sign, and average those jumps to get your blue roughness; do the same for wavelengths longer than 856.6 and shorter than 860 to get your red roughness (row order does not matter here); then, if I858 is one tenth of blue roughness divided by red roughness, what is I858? 0.18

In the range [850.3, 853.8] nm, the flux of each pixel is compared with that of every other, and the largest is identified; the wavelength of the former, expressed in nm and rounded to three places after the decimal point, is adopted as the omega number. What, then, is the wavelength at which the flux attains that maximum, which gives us 851.269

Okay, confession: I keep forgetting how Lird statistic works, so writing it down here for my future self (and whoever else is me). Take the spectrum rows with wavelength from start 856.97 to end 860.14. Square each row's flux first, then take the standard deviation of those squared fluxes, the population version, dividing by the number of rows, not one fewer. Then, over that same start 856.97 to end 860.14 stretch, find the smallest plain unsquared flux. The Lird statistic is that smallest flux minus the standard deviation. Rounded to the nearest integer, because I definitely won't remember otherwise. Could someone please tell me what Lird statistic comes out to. 8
